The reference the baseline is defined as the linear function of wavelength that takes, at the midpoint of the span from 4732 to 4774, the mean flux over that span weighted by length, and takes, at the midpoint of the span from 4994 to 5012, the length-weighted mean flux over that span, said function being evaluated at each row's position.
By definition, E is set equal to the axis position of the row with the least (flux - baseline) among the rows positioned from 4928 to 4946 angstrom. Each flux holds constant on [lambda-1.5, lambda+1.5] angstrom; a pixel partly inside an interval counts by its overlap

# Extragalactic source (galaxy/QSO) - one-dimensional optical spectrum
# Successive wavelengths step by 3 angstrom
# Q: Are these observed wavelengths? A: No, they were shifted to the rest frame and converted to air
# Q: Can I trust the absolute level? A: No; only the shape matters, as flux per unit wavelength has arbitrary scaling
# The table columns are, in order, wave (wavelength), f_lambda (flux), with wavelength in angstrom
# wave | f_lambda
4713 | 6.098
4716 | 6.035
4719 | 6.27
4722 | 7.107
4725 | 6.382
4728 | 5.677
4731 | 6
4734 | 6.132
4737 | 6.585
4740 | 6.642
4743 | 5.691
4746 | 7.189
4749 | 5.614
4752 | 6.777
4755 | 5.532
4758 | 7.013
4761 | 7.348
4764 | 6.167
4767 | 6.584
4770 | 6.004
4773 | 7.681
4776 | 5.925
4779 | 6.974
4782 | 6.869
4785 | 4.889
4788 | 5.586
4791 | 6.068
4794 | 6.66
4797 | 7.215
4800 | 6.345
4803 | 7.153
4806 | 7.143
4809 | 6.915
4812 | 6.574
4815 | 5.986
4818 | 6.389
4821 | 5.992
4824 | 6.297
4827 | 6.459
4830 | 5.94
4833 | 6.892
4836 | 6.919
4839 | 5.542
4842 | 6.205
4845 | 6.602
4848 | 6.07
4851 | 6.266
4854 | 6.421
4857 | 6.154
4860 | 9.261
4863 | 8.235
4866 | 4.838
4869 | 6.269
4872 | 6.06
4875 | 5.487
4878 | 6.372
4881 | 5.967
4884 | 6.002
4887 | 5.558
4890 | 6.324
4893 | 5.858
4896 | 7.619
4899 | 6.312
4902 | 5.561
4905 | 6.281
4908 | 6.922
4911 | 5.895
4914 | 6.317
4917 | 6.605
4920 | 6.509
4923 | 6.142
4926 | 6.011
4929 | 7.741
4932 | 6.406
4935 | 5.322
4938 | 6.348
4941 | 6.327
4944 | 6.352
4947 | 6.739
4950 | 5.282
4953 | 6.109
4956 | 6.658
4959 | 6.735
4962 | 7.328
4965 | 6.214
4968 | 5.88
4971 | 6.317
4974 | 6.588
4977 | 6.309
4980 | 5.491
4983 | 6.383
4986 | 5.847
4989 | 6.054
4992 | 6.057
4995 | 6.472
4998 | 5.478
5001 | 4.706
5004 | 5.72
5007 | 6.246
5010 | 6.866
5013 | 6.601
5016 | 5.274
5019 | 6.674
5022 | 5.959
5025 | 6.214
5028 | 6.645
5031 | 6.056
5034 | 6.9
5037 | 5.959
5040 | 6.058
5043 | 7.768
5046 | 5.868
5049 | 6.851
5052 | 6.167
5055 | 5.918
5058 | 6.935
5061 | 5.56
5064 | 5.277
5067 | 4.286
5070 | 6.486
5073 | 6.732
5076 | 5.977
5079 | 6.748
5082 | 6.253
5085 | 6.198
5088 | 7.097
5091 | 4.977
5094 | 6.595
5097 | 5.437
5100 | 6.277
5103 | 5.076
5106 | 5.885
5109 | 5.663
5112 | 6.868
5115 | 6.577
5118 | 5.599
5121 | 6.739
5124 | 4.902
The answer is 4935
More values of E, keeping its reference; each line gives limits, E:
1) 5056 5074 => 5067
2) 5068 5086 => 5076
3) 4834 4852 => 4839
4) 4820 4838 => 4830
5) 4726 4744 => 4728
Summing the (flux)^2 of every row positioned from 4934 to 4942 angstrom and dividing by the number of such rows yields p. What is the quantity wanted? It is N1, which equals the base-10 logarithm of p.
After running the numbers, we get 1.56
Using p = 36.2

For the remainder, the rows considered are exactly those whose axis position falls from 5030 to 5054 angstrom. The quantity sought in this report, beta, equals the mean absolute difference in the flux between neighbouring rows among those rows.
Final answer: 1.02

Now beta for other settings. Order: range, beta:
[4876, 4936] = 0.73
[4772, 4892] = 0.74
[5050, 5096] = 0.93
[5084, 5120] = 1.03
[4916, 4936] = 0.79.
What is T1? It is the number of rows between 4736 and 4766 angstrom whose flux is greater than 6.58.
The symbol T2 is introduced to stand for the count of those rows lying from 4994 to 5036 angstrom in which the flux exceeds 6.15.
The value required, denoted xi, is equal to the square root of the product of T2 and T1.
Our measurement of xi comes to 7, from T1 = 6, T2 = 8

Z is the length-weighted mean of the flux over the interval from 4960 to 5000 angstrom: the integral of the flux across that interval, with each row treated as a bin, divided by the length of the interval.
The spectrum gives 6.17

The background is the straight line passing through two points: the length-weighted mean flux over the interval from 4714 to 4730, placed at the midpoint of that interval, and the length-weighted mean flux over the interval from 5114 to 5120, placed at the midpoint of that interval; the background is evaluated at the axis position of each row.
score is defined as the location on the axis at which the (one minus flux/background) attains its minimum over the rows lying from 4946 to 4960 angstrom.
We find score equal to 4959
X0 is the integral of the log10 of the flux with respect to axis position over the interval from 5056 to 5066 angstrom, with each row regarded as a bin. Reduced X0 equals 7.63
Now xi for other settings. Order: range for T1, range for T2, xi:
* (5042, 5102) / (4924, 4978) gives 10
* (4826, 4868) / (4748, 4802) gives 7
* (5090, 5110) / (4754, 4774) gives 2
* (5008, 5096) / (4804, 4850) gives 11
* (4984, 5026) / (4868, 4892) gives 3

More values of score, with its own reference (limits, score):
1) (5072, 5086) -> 5079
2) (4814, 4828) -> 4827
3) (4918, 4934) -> 4929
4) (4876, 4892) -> 4878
